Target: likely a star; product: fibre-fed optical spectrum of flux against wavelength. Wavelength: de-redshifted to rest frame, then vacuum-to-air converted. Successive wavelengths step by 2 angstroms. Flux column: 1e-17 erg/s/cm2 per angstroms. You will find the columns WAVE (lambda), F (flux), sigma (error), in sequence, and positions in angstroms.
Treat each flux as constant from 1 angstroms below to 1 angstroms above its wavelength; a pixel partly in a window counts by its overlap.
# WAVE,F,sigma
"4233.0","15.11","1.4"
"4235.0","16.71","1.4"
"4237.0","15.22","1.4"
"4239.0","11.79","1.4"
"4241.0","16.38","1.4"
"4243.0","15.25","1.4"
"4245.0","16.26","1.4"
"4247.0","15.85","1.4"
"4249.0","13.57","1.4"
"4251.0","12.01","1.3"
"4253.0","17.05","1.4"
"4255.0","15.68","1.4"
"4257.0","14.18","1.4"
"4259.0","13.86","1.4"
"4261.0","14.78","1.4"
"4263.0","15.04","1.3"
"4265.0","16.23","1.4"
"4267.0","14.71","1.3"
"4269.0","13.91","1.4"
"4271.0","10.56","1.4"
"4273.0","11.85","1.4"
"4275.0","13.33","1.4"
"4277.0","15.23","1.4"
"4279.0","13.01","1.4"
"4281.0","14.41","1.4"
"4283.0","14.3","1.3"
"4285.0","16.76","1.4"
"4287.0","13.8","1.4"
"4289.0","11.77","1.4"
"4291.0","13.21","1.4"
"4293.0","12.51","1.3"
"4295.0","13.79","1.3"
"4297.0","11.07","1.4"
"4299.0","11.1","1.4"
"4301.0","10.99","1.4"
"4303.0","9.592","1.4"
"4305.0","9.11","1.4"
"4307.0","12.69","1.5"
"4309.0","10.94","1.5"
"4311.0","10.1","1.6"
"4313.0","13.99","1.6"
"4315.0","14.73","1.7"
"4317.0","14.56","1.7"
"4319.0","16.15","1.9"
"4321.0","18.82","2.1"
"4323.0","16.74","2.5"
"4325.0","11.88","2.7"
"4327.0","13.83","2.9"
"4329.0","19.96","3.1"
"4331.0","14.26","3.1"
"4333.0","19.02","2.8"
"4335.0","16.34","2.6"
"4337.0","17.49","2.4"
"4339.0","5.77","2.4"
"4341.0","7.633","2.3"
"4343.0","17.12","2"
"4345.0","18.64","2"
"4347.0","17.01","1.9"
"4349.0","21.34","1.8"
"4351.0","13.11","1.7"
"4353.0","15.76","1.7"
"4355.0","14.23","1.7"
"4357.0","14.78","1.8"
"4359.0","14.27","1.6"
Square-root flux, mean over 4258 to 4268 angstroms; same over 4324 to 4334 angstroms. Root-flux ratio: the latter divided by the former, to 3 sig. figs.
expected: 1.02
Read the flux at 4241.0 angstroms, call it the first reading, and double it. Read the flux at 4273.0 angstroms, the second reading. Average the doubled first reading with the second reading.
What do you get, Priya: 22.3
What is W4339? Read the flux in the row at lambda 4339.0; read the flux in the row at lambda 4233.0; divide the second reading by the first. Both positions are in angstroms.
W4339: 2.62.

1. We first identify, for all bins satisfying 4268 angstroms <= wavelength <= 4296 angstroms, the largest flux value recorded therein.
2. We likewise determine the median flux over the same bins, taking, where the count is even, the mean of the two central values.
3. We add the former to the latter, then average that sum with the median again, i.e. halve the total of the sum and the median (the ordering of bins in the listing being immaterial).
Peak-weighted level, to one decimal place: 21.9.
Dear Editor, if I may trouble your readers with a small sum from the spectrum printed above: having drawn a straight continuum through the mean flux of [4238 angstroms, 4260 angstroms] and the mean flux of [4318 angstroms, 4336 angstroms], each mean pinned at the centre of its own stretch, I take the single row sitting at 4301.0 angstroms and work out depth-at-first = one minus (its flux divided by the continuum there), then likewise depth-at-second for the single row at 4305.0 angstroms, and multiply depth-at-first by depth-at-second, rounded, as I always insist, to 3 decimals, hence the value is 0.130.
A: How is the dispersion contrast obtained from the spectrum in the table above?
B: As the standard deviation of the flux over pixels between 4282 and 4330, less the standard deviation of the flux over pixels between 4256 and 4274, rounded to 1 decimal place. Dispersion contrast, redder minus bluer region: 1.1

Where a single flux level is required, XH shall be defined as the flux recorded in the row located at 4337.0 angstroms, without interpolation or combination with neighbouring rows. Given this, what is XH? 17.49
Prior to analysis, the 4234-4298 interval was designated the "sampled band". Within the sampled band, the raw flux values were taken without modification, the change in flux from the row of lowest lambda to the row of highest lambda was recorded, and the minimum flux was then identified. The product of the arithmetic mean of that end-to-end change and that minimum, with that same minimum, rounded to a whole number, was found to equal 26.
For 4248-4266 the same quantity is 88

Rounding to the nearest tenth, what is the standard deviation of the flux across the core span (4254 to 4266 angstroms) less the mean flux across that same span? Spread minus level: -14.1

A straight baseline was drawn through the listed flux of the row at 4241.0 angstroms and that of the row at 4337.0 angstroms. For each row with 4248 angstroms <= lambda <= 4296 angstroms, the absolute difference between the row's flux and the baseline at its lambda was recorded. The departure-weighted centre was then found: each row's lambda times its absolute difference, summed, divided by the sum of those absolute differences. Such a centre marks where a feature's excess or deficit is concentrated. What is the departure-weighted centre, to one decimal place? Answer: 4274.3 angstroms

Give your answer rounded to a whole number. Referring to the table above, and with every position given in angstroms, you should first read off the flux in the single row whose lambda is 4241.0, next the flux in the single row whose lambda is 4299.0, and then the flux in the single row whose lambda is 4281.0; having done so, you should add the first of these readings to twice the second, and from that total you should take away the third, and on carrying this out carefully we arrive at 24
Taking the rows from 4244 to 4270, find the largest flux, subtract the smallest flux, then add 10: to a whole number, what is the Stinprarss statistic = 15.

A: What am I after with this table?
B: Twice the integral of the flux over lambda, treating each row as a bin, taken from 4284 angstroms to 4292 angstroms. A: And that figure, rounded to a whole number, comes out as 222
